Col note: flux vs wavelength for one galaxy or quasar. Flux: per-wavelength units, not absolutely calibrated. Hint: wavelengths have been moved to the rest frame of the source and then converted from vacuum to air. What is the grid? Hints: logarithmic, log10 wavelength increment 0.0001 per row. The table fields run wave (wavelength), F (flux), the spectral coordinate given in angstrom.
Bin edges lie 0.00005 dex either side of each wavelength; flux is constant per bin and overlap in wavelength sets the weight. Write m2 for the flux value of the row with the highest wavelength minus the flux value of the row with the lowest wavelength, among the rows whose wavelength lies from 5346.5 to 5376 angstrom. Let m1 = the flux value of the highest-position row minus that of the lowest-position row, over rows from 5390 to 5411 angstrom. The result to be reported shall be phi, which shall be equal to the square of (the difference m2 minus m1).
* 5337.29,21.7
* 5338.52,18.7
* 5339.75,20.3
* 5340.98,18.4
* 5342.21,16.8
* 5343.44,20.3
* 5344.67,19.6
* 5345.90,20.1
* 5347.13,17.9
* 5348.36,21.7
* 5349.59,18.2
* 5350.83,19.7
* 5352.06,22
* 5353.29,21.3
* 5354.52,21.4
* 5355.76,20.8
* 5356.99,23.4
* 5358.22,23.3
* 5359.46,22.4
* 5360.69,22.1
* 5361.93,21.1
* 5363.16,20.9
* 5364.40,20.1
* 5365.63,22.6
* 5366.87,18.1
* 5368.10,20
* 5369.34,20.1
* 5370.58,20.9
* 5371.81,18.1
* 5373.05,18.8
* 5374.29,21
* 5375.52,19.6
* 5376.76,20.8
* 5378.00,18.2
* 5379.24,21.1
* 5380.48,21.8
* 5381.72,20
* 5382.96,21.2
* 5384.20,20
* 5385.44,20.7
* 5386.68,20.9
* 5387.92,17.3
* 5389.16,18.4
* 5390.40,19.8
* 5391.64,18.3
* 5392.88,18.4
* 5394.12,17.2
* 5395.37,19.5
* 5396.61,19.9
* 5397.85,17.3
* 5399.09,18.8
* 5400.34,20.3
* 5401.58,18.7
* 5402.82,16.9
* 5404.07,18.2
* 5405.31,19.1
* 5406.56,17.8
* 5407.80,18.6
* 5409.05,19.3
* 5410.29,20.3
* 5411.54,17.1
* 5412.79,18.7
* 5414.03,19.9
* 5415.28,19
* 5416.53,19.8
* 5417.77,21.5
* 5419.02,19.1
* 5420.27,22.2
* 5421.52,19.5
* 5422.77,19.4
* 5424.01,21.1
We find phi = 1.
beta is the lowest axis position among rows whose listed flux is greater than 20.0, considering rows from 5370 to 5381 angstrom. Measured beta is 5370.58 angstrom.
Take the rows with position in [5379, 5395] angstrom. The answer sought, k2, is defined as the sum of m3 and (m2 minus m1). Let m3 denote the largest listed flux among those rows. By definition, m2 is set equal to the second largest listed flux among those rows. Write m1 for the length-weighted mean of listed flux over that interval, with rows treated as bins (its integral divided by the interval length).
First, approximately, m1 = 19.6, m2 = 21.2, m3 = 21.8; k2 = 23.4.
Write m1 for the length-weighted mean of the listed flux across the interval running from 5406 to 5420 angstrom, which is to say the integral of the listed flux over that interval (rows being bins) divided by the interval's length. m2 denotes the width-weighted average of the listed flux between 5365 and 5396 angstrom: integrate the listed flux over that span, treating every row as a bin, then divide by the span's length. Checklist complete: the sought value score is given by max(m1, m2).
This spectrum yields 19.7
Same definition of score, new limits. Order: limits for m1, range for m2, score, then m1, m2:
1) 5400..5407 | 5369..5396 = 19.6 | 18.4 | 19.6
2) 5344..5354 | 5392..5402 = 20.1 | 20.1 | 18.8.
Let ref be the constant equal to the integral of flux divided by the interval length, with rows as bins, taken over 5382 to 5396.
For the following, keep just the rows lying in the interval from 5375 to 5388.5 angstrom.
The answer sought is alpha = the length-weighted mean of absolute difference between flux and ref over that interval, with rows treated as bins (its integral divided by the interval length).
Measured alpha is 1.44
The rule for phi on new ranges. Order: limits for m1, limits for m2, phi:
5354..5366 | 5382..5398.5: 26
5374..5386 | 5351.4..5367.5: 13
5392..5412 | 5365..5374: 6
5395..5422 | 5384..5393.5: 3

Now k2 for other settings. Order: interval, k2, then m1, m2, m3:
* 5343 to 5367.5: 25.8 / 20.9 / 23.3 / 23.4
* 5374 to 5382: 22.6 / 20.3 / 21.1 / 21.8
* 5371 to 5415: 23.8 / 19.2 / 21.2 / 21.8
